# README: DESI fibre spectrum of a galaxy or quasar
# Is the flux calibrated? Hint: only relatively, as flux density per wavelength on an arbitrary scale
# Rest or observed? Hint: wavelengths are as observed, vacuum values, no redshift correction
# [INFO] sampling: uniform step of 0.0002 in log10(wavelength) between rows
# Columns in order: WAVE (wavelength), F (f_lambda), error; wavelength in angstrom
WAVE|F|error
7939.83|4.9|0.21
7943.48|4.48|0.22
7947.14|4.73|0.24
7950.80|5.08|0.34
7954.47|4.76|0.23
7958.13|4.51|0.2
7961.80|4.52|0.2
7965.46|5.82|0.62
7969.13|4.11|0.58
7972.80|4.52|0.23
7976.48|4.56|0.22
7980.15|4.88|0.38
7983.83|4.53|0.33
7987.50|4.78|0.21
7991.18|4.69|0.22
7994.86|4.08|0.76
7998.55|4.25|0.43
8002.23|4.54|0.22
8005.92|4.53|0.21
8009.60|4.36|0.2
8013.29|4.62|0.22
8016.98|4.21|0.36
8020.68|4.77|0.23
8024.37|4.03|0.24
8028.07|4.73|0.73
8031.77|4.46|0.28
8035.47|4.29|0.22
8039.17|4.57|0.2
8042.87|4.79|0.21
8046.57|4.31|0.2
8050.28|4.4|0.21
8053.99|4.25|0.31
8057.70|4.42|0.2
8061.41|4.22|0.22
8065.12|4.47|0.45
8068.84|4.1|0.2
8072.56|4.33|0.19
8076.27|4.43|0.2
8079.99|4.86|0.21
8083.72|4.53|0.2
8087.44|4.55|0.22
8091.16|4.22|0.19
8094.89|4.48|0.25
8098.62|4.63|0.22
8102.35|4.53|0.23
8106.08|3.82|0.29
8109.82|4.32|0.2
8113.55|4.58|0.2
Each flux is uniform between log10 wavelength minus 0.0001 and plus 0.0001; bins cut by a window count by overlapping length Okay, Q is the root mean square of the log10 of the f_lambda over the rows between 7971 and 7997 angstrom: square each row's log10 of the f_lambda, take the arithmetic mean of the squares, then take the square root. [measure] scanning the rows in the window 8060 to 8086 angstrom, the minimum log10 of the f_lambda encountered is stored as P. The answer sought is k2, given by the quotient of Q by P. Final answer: 1.08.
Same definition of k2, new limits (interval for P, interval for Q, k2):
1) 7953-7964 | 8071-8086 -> 1.00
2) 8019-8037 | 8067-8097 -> 1.07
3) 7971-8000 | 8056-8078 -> 1.04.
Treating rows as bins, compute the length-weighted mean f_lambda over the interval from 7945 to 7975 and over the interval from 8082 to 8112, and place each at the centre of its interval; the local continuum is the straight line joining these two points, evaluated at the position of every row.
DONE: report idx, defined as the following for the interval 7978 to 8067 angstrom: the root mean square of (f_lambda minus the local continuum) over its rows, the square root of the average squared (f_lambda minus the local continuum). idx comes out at 0.25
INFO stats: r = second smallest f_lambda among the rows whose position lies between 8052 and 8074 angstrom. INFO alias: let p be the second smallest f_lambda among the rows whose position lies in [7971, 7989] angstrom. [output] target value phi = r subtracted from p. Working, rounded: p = 4.53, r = 4.22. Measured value 0.31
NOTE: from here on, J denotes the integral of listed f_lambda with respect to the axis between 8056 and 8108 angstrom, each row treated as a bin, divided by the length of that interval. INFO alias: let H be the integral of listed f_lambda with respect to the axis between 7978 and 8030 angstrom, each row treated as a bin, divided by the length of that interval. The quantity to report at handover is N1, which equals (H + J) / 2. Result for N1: 4.450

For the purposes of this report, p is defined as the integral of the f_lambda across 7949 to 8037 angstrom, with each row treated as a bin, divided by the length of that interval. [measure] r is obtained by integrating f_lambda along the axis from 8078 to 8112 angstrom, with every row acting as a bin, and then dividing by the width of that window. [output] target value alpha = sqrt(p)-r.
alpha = -2.30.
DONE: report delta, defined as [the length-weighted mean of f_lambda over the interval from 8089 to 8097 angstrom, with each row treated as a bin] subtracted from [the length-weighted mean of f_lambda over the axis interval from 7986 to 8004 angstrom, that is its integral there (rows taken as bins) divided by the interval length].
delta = 0.09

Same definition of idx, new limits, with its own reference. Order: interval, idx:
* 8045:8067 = 0.18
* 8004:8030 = 0.29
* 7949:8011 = 0.38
